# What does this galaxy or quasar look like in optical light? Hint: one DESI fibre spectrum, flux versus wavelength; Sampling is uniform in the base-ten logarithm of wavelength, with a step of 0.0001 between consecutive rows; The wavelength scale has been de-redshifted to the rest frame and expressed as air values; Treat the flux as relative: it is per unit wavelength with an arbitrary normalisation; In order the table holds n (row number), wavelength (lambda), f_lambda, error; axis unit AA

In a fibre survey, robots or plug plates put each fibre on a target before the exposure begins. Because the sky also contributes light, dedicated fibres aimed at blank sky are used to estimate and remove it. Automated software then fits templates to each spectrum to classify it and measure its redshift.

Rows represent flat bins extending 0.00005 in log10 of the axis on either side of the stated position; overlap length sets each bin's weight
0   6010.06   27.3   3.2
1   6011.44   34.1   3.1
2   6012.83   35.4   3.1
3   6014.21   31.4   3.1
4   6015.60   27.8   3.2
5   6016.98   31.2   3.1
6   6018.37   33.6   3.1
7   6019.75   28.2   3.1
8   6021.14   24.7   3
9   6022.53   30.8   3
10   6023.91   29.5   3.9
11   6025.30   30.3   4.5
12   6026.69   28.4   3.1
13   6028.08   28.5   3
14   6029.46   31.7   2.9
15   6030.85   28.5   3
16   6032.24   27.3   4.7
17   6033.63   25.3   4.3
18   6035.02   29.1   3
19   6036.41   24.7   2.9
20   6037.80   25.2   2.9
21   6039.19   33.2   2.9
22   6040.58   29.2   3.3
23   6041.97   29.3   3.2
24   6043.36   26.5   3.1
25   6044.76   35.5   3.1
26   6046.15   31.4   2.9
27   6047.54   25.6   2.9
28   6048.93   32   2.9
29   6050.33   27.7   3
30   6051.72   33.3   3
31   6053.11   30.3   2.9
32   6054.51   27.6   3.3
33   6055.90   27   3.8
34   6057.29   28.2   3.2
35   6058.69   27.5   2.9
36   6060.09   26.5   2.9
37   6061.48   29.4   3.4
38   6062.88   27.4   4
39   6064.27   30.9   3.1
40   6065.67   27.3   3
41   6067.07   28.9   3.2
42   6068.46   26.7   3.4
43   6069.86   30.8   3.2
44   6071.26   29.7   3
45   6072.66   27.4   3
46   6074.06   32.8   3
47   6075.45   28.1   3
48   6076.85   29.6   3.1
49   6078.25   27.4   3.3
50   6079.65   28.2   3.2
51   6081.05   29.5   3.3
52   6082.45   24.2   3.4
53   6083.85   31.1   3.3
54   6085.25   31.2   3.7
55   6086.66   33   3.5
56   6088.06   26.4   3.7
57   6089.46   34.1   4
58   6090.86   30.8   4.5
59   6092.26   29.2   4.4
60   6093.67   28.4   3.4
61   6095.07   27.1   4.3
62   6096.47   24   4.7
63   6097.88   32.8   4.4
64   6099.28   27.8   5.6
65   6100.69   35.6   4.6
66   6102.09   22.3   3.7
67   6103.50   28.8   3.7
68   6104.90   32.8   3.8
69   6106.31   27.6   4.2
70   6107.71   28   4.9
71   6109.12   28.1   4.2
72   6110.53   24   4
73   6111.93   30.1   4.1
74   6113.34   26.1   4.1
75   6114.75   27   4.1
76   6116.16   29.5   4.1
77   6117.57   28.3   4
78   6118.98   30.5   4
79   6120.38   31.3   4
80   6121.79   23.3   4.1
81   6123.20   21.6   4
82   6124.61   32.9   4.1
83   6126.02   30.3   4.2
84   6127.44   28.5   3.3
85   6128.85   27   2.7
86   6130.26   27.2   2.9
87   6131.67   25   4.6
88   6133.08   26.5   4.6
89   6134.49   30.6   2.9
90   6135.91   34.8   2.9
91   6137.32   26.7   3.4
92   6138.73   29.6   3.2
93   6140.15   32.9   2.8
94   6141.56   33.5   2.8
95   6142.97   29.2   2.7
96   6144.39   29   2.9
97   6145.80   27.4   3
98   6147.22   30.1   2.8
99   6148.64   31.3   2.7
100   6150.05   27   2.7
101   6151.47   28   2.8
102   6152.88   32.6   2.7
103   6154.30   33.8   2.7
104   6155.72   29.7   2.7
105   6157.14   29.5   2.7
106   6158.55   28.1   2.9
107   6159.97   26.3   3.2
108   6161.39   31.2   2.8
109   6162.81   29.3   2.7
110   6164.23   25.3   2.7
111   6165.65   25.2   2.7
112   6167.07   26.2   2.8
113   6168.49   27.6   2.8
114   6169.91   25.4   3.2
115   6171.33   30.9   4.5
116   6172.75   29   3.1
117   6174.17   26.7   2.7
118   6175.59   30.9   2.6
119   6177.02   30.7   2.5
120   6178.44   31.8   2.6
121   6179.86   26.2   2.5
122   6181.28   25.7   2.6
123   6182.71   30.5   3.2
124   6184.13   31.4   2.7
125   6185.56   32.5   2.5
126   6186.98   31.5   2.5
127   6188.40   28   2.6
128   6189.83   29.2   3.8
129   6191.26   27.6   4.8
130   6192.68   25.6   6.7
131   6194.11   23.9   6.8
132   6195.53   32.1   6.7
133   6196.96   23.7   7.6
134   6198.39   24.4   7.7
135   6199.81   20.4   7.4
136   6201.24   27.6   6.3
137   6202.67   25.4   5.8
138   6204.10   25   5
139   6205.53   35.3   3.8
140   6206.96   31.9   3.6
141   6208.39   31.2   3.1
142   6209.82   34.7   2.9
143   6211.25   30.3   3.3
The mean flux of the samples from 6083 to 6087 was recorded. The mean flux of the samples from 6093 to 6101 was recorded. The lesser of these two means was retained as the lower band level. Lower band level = 29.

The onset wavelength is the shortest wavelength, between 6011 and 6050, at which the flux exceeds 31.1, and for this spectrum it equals 6011.44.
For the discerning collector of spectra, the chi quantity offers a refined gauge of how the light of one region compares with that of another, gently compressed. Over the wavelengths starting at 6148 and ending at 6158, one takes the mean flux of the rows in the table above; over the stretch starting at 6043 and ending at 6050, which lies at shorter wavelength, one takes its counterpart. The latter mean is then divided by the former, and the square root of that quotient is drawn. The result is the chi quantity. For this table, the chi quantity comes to 1.00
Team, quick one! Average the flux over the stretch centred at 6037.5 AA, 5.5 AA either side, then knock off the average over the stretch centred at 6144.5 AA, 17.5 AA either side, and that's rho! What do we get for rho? -1.5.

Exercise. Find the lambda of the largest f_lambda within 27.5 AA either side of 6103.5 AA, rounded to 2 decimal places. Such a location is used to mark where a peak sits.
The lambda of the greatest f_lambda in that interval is 6100.69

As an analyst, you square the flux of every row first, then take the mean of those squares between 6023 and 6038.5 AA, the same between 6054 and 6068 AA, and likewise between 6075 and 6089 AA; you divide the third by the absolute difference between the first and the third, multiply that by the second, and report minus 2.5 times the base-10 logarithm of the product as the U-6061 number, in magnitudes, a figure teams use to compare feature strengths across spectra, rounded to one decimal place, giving -10.3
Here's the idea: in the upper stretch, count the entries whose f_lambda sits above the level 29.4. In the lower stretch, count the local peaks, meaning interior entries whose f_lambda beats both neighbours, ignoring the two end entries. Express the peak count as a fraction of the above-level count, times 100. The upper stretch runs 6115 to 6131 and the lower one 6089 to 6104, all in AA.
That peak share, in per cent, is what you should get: 40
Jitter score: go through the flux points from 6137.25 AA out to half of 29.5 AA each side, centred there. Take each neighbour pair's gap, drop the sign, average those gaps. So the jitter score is 3.0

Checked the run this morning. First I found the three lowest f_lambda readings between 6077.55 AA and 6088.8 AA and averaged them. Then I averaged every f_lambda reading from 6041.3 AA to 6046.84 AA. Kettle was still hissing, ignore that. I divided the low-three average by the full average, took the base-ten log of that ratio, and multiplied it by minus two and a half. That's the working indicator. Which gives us 0.18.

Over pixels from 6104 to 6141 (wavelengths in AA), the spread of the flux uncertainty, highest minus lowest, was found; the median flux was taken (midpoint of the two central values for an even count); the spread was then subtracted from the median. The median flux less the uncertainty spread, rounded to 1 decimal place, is 26.0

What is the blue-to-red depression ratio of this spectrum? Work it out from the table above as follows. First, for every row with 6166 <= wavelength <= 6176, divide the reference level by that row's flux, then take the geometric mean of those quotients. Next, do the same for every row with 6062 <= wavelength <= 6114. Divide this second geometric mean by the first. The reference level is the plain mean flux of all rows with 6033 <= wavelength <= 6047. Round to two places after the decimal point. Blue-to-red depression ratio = 0.98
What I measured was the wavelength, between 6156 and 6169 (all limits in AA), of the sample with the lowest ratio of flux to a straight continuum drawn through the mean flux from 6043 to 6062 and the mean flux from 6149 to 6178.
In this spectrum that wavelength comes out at 6165.65 AA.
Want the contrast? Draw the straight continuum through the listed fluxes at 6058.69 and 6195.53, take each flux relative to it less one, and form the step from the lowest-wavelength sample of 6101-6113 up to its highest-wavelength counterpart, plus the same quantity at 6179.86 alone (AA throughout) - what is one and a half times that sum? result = 0.13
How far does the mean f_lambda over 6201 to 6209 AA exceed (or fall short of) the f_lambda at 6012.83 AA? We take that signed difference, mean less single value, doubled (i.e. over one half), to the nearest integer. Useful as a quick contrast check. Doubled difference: -12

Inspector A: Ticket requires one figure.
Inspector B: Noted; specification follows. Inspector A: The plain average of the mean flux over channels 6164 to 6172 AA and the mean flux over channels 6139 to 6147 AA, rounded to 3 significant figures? 28.6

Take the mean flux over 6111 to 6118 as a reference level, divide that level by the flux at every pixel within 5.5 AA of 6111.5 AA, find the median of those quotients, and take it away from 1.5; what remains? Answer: 0.49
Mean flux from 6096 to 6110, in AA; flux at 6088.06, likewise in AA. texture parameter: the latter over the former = 0.92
